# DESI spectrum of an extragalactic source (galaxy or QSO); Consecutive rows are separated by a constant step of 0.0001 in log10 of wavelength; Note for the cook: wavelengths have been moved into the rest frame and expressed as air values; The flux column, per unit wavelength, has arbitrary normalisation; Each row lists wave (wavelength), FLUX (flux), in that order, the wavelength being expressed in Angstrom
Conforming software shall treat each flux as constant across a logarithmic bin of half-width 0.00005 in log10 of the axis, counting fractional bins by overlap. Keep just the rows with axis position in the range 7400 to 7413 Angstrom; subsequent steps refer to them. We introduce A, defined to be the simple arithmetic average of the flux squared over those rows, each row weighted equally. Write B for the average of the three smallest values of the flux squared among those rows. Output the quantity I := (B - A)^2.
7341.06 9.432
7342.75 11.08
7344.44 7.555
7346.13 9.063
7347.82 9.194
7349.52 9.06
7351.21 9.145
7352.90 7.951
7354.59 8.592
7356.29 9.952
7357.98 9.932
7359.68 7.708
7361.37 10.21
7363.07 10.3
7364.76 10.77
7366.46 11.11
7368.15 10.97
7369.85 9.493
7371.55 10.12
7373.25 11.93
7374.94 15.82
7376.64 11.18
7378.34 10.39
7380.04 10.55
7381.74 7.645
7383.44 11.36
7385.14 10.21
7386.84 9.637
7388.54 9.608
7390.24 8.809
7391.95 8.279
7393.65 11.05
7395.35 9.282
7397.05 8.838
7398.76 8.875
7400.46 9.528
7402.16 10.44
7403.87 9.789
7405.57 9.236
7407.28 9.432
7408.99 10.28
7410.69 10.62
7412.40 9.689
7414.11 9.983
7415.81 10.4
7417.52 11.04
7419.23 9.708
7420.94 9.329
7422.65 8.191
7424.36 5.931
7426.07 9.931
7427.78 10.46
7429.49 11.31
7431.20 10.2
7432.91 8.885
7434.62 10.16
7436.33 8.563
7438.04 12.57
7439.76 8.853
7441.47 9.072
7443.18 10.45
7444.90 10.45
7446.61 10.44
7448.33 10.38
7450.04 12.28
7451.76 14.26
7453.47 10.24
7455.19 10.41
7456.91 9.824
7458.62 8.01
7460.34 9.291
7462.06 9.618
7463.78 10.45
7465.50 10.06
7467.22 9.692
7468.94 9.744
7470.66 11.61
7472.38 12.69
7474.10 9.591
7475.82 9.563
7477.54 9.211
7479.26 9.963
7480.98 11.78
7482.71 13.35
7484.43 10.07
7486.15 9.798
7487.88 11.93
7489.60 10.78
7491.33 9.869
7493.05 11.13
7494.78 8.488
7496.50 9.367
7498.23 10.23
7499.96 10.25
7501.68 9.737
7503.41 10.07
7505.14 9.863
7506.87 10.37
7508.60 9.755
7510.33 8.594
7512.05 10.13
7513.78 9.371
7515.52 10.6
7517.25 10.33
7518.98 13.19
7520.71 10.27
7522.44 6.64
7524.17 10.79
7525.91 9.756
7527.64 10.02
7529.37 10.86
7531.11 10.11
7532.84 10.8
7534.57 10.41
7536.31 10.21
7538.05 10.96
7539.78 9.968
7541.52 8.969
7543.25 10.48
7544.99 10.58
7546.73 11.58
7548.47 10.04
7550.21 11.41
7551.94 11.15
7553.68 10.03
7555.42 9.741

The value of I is 89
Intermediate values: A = 98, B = 88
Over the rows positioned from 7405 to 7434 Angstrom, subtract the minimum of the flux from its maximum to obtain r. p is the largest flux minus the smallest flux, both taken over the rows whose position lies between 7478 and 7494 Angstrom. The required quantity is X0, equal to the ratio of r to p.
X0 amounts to 1.5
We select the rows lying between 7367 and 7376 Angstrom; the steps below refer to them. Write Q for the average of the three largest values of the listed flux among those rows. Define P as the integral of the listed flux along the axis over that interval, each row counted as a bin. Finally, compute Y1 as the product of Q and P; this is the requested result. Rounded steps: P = 105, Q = 12.9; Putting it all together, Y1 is 1352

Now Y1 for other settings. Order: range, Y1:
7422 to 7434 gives 1191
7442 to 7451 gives 1072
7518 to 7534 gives 1911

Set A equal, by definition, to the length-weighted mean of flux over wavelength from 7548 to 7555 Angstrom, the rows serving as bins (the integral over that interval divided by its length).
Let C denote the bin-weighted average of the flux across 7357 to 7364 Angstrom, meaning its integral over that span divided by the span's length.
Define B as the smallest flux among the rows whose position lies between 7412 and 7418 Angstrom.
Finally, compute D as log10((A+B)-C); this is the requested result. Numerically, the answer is 1.03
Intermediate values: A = 10.6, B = 9.689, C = 9.6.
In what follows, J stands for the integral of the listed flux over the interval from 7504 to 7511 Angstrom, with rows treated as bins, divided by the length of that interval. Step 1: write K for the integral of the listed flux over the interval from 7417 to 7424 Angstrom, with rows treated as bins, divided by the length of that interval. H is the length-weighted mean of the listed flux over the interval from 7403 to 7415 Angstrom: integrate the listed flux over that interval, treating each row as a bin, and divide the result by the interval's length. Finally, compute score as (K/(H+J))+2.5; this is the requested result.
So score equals 2.97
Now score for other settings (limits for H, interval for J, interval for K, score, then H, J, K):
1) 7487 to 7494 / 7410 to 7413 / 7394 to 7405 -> 2.95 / 10.9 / 10.2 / 9.53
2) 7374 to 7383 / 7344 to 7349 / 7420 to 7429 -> 2.95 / 11.1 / 8.7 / 8.88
